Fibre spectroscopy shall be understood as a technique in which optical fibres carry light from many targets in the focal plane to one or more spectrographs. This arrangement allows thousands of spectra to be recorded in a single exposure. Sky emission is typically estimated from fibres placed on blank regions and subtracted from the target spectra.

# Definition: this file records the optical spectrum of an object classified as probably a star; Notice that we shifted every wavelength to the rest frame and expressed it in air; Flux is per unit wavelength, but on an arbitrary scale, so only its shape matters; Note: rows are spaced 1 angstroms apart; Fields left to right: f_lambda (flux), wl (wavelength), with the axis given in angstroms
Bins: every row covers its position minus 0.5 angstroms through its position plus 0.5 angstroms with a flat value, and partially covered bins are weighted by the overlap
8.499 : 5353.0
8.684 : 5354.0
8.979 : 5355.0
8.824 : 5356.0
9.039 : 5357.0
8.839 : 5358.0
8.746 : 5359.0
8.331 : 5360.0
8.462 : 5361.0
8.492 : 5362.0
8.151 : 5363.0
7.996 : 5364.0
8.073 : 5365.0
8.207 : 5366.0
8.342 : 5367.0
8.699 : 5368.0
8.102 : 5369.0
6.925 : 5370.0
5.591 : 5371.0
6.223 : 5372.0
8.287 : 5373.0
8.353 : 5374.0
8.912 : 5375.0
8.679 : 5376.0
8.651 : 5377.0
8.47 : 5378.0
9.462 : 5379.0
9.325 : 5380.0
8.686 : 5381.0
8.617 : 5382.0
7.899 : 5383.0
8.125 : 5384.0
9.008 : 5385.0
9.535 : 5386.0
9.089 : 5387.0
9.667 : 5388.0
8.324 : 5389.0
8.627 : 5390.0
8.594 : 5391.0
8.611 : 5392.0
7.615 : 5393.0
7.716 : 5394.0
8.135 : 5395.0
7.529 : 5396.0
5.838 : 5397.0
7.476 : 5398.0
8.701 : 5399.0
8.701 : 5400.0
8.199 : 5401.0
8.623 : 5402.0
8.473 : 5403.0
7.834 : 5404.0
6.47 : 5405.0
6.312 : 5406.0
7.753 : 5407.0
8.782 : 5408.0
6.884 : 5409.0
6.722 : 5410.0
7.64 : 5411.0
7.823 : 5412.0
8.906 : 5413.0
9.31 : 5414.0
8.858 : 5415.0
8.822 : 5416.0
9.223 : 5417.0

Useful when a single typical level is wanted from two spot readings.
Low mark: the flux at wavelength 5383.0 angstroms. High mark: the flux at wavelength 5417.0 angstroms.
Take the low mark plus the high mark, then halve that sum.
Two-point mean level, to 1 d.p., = 8.6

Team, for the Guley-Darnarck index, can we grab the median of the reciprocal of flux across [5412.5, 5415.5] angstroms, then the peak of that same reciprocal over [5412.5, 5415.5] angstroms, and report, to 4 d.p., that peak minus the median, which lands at 0.0006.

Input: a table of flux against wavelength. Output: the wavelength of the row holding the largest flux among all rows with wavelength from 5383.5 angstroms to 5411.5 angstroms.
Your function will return 5388.0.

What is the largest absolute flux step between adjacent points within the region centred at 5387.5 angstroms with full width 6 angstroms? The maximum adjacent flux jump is 1.34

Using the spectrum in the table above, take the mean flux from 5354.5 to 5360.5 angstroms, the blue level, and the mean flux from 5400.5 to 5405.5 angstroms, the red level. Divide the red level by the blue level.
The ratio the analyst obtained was 0.90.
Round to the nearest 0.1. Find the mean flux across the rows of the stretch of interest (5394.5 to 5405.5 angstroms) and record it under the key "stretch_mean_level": 7.8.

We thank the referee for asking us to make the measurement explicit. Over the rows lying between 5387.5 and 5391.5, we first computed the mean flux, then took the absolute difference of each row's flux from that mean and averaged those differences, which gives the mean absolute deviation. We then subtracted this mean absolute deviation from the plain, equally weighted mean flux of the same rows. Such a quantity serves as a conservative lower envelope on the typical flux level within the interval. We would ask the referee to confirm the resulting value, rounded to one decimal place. 8.4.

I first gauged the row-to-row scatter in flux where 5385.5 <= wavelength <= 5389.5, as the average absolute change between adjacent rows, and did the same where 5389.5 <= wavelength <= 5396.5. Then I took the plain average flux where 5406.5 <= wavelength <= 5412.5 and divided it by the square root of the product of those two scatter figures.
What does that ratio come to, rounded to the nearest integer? 14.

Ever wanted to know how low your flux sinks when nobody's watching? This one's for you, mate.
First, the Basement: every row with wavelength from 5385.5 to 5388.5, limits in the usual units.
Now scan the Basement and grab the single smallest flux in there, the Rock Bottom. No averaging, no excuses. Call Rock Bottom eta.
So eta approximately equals 9.089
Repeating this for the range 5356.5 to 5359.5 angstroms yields 8.746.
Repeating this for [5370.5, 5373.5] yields 5.591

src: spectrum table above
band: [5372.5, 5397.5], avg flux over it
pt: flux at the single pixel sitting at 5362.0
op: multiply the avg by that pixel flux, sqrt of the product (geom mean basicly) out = 8.5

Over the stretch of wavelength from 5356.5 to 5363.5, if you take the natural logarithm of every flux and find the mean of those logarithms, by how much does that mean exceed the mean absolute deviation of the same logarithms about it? 2.12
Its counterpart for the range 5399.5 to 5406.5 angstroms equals 1.94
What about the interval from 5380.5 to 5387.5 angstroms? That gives 2.11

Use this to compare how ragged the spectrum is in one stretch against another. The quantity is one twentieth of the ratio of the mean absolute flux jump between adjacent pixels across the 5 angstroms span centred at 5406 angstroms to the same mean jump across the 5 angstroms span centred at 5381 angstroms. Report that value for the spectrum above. 0.13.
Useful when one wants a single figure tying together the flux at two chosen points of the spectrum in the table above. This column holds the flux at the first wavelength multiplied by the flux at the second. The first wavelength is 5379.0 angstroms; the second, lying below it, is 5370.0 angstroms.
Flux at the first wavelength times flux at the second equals 66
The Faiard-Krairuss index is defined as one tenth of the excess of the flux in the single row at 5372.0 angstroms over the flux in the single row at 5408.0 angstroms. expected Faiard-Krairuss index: -0.26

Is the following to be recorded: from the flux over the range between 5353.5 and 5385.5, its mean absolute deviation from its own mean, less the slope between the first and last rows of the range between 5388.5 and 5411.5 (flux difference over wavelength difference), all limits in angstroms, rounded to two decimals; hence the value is 0.55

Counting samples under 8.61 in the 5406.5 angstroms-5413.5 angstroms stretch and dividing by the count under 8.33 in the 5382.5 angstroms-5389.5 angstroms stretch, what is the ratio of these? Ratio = 1.7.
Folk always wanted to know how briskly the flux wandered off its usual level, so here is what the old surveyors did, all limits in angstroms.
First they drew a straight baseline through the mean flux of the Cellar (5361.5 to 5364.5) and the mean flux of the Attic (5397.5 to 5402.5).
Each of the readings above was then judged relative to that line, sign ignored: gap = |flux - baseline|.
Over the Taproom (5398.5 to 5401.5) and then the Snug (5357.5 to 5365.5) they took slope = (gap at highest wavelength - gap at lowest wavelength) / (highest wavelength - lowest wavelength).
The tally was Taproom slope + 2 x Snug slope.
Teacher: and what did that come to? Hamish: -0.25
